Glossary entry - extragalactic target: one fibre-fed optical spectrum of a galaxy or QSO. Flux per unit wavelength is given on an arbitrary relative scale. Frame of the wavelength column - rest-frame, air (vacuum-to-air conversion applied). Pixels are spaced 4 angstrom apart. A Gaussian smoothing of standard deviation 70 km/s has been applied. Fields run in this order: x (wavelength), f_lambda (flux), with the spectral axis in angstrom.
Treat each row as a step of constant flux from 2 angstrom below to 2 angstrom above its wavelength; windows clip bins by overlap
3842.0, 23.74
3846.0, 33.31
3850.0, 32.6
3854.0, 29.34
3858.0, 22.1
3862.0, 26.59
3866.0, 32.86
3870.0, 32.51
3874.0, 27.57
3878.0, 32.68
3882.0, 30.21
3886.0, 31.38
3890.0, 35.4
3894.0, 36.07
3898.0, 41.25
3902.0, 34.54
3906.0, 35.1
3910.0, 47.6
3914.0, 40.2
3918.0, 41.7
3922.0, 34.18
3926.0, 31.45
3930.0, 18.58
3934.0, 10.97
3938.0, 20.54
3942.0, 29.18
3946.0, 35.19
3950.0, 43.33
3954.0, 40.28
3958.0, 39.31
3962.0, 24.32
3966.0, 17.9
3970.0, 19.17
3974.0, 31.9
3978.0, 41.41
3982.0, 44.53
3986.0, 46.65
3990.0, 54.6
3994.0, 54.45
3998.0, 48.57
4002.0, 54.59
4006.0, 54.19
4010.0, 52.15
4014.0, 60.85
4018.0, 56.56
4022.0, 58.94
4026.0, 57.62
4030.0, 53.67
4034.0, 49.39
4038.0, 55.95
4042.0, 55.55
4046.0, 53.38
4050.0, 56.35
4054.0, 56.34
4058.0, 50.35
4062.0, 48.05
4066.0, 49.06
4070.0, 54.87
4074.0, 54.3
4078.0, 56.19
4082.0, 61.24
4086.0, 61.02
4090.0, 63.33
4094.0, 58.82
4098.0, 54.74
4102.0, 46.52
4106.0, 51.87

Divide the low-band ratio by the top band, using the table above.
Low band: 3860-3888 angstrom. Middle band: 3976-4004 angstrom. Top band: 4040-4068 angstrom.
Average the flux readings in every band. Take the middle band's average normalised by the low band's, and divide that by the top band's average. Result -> 0.031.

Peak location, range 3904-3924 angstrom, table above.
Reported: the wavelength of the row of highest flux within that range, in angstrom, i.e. 3910.0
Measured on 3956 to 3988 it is 3986.0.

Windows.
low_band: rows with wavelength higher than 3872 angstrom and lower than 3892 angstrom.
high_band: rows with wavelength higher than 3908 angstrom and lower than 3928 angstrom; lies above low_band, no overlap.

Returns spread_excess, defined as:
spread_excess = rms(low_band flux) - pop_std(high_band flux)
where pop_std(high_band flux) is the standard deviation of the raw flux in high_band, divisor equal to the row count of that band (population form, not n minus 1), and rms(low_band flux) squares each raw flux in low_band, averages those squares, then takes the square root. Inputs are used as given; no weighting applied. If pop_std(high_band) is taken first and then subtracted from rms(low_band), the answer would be 26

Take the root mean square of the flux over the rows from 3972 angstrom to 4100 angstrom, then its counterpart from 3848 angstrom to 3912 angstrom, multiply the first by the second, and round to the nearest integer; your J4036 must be 1800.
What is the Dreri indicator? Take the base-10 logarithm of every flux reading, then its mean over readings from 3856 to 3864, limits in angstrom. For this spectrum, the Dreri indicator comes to 1.38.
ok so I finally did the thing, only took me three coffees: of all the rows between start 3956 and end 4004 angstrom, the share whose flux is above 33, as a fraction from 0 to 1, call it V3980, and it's 0.7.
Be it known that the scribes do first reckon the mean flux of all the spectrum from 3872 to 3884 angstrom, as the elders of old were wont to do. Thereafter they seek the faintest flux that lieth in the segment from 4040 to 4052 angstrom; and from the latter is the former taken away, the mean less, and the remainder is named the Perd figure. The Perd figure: 23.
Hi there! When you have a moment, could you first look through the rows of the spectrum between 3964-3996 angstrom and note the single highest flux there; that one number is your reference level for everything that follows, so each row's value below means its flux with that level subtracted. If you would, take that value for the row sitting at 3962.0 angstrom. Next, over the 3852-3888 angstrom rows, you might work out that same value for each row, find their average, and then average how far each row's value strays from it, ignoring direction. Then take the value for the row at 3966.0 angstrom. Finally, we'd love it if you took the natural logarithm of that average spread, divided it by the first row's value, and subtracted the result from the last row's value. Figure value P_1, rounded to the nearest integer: -37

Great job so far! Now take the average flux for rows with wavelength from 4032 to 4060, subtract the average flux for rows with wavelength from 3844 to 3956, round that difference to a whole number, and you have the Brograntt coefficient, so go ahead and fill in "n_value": 22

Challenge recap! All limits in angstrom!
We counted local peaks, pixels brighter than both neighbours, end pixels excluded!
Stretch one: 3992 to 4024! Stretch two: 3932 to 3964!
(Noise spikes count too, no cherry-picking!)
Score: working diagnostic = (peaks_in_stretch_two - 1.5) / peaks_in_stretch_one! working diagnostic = -0.25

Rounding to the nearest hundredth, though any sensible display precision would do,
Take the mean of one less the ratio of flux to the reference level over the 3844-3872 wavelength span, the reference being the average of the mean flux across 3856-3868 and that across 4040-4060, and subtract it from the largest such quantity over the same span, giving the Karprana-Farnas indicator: 0.19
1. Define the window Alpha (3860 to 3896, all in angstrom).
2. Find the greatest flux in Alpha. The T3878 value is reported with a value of 36.07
